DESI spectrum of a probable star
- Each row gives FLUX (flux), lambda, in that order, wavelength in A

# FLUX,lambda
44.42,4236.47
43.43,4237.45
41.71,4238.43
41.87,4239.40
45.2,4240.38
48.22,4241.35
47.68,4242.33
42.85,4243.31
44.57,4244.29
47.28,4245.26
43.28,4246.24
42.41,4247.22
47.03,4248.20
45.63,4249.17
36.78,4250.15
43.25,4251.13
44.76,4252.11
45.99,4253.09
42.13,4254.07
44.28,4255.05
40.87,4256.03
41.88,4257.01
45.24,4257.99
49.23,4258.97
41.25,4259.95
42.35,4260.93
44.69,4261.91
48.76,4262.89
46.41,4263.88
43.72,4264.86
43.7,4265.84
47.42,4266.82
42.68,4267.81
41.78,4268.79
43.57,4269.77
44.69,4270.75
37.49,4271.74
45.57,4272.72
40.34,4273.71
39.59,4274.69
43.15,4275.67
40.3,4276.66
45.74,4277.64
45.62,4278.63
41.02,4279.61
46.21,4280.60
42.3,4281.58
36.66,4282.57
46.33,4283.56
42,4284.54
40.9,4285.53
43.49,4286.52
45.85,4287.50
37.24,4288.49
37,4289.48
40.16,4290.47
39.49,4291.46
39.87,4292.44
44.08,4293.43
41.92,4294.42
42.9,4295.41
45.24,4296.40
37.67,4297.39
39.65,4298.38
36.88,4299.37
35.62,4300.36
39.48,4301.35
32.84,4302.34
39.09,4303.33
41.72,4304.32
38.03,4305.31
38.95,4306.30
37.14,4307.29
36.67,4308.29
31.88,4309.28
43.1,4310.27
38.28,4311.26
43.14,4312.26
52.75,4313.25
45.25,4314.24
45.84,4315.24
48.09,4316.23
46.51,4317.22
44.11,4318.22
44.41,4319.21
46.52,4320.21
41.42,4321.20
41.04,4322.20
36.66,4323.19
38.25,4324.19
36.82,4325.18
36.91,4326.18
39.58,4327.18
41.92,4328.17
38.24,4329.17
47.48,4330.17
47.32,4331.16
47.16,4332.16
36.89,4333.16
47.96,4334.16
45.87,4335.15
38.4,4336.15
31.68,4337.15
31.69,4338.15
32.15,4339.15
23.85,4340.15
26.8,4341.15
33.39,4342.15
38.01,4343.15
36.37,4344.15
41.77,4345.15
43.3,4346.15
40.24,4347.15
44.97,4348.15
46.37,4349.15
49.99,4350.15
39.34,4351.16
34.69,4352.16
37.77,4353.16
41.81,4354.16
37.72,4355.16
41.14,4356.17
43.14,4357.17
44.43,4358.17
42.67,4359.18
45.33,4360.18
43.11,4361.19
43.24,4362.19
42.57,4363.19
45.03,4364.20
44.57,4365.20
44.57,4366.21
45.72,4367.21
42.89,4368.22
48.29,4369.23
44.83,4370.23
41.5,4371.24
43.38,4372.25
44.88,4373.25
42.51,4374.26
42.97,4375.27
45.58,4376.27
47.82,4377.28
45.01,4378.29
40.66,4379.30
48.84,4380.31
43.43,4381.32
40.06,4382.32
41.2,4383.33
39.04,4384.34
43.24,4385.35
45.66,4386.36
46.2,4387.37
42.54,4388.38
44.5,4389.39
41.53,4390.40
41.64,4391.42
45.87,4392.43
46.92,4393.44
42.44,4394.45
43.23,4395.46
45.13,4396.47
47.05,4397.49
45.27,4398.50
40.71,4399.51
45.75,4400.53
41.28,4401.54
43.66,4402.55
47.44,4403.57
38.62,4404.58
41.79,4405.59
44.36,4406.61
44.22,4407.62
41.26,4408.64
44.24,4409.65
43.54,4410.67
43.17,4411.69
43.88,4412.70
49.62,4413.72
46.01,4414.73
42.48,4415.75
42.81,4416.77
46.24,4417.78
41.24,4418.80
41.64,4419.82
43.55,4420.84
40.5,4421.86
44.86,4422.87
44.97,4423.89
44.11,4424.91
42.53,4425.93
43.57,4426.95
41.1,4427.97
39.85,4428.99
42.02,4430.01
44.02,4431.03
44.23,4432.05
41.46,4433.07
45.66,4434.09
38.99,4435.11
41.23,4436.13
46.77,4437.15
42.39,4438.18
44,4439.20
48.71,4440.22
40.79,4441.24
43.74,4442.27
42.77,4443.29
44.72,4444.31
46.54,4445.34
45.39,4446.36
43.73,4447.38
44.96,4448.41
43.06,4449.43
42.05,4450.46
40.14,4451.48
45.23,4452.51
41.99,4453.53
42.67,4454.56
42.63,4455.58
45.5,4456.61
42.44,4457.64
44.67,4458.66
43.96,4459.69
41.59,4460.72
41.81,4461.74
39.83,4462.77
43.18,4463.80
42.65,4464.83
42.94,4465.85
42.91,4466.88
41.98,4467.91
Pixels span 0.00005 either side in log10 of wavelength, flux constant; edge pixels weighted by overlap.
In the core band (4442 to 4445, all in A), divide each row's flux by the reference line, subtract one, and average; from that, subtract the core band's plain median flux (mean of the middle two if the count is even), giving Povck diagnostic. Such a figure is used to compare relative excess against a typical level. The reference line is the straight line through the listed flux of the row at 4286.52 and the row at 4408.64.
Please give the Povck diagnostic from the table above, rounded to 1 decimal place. -43.7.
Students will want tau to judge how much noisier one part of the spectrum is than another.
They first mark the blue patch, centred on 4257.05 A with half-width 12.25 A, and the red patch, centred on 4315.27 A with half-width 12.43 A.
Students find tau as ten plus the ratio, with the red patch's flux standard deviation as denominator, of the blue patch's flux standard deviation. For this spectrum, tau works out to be 10.60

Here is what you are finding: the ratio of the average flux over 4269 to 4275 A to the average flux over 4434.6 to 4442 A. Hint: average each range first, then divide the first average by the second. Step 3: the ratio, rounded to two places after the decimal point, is 0.97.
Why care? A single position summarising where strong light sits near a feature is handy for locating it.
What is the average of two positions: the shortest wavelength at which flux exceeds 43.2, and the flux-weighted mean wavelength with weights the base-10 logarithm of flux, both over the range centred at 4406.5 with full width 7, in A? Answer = 4405.1 A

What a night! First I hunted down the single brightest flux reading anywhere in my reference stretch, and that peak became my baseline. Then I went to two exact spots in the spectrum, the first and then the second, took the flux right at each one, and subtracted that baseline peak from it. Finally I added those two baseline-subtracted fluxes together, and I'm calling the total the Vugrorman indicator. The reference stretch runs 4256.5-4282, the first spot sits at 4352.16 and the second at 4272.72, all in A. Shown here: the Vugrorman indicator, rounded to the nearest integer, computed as -18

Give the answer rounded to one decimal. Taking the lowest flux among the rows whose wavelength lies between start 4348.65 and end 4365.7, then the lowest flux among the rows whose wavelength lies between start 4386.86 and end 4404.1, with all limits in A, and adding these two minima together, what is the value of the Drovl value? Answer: 75.4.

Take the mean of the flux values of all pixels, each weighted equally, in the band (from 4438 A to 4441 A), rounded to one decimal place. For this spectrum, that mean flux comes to 45.0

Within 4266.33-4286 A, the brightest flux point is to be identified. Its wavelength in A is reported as 4266.82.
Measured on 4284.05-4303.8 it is 4287.50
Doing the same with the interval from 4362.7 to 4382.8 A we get 4380.31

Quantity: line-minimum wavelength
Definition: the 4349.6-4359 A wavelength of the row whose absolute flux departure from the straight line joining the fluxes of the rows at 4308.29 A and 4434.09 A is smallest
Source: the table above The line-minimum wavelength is 4351.16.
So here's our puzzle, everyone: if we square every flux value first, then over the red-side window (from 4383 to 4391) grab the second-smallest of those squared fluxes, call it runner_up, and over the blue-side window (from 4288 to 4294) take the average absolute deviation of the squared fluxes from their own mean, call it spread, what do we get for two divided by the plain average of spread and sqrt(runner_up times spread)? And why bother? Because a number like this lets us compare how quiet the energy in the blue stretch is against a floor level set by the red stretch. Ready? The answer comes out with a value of 0.0064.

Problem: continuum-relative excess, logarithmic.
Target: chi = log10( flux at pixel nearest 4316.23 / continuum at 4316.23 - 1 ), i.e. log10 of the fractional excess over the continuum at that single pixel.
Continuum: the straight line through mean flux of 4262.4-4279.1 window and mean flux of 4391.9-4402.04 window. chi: -1.0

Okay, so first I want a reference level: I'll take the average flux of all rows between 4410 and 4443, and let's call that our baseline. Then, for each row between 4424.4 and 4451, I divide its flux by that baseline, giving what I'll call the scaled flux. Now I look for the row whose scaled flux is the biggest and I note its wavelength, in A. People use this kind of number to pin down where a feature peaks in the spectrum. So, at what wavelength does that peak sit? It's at 4440.22 A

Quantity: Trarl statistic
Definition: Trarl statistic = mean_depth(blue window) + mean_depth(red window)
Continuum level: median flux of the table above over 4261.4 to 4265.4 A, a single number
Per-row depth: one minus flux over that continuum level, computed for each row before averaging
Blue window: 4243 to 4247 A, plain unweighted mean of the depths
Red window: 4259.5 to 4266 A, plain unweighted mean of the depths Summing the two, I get 0.05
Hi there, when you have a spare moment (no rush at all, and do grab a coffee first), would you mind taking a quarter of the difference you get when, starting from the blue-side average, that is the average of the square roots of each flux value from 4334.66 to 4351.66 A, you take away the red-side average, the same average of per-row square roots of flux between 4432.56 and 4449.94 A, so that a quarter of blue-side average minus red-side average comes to -0.12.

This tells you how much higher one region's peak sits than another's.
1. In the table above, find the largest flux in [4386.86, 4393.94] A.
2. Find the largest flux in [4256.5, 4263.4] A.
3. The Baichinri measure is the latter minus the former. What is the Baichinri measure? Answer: 2.3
